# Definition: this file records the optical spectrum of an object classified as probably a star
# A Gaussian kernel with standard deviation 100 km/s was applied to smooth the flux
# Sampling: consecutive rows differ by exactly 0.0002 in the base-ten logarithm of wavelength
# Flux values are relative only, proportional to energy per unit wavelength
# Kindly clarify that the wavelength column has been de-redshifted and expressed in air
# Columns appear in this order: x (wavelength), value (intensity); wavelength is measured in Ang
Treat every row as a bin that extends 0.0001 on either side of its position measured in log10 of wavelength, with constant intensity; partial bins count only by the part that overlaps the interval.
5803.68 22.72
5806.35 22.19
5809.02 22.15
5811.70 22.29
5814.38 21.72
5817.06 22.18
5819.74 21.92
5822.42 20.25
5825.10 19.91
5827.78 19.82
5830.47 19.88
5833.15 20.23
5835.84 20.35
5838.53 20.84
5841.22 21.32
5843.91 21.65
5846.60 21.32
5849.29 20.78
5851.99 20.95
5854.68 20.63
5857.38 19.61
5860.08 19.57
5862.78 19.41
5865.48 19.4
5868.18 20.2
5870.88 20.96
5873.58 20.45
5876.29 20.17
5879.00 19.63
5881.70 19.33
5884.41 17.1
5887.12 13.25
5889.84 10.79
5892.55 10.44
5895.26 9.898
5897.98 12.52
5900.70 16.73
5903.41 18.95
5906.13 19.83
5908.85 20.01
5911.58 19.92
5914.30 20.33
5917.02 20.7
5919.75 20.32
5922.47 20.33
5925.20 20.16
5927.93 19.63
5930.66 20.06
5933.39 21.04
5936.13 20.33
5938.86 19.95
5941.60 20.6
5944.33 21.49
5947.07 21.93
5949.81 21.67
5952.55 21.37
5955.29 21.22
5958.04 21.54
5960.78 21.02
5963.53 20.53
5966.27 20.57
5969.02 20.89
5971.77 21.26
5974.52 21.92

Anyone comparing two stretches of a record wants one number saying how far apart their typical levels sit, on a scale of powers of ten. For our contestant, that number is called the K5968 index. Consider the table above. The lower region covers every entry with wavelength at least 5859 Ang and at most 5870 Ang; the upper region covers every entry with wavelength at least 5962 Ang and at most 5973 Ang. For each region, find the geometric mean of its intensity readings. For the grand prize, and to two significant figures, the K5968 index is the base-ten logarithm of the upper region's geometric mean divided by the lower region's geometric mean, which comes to 0.025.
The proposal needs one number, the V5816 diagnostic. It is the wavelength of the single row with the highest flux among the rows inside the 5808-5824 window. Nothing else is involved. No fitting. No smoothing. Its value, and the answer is 5811.70 Ang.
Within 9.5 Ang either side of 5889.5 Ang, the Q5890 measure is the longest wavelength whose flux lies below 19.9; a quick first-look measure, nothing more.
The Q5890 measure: 5897.98 Ang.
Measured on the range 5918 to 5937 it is 5927.93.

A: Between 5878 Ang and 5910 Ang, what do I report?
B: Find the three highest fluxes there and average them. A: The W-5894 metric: 19.8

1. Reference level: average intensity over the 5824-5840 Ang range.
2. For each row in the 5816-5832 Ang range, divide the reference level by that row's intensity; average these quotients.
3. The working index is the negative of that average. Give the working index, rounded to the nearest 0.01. -0.98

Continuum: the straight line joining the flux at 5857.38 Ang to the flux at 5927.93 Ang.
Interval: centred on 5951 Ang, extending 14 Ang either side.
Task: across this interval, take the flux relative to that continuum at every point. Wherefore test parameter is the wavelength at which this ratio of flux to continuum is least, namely 5938.86 Ang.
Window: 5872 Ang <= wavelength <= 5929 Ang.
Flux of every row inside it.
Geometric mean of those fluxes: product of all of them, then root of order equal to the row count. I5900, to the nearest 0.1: 17.2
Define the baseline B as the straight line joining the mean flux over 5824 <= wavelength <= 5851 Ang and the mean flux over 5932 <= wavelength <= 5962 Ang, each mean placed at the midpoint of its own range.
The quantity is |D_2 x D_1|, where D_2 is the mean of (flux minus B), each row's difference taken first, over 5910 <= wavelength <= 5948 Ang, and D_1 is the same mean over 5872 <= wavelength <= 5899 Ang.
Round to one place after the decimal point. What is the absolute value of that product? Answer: 3.0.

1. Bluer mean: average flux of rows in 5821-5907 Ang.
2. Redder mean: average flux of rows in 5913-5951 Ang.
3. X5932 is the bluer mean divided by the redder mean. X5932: 0.90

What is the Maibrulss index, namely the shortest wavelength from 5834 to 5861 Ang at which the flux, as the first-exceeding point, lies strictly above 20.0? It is 5835.84 Ang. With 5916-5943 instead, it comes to 5917.02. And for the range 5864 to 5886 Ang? 5868.18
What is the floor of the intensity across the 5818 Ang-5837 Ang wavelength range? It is 19.82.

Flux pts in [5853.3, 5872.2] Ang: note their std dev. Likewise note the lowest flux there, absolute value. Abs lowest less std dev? 18.8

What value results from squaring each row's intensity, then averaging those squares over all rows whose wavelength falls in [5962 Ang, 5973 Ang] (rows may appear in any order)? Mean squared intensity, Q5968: 433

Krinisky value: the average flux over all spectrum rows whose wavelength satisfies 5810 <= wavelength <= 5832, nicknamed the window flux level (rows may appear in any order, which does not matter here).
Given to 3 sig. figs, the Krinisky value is 21.0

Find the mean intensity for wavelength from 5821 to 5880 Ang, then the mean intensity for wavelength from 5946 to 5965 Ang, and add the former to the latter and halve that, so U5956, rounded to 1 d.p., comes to 20.8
